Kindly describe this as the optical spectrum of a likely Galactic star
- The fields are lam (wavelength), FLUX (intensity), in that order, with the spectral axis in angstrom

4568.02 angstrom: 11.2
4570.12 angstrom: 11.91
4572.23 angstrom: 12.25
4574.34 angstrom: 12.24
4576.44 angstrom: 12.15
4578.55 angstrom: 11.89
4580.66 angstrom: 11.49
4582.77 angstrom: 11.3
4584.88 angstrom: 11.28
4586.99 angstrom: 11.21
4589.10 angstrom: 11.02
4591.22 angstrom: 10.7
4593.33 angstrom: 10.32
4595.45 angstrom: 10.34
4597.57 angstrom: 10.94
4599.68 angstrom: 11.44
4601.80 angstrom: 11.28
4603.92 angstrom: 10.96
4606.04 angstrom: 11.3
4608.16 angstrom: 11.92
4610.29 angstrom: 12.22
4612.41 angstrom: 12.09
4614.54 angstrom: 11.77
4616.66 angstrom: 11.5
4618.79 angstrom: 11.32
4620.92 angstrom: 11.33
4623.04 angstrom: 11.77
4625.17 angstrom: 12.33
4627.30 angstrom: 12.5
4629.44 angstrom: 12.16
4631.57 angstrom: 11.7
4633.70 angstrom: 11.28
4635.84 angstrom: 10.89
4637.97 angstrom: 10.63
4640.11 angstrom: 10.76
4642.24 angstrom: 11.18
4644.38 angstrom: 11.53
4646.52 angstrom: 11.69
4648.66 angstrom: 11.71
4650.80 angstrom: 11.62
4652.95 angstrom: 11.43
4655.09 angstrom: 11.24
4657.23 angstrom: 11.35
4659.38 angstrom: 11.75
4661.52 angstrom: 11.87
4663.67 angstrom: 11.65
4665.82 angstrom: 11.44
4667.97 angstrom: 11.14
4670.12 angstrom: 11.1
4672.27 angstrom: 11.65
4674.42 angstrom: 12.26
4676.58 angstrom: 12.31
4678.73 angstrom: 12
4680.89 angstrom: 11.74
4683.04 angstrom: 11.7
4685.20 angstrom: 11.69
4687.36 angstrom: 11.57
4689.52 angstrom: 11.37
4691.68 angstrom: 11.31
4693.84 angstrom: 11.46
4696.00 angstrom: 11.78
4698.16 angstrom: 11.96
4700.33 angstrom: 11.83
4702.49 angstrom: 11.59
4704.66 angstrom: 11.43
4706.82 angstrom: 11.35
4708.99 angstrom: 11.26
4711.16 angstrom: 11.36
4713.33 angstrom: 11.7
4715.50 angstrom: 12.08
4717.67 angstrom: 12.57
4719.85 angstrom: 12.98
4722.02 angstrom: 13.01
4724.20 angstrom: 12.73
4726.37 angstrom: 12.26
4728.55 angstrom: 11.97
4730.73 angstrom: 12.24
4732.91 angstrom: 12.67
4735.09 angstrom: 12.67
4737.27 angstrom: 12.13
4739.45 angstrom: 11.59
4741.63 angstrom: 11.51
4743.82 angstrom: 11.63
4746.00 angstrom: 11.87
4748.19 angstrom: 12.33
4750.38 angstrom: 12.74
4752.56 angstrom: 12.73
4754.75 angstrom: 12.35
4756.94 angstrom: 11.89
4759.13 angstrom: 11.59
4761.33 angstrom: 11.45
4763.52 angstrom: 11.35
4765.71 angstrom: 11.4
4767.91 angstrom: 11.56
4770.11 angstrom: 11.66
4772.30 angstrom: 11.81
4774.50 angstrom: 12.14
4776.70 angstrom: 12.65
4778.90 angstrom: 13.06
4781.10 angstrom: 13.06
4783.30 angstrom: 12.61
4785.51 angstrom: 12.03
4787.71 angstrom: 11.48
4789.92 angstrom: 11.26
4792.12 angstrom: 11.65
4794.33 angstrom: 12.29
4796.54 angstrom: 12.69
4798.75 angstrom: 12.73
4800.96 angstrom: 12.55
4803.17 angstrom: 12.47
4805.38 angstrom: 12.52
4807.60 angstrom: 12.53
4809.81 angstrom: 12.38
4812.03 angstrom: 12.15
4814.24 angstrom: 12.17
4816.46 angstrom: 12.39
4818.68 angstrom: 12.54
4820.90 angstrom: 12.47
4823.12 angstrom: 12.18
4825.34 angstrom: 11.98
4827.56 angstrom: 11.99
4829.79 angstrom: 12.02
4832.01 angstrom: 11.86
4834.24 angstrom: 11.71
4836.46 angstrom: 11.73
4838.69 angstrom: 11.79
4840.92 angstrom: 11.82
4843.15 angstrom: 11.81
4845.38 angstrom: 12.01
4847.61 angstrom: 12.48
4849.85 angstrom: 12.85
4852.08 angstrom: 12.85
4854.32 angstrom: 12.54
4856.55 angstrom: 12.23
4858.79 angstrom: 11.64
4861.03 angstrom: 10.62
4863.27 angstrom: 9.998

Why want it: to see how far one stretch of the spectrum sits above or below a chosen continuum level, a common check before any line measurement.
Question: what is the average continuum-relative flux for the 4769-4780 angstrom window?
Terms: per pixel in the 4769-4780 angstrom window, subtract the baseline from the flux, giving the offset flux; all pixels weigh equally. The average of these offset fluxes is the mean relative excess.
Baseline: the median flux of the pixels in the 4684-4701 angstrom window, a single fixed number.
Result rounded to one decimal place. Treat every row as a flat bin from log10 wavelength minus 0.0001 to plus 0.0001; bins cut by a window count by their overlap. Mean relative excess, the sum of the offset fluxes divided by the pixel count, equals 0.6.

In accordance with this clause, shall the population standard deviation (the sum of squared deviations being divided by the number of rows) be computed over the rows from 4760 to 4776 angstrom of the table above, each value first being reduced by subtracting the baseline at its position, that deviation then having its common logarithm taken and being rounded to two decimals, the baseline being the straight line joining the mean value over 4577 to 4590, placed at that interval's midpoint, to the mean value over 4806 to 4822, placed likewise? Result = -0.62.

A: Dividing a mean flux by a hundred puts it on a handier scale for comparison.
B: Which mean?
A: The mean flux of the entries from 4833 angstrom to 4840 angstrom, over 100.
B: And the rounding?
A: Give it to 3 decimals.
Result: 0.117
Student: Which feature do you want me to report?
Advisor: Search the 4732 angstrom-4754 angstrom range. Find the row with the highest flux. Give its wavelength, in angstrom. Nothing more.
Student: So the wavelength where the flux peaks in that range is 4750.38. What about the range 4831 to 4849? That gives 4847.61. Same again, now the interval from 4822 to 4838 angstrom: 4823.12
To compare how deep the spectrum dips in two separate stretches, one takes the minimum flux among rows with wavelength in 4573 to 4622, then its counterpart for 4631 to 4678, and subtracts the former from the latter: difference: 0.31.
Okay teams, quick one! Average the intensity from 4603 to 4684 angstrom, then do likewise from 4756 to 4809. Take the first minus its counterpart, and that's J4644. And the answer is -0.5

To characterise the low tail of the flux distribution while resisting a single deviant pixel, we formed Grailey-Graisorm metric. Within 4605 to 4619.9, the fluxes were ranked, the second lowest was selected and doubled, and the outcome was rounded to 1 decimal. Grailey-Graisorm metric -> 22.6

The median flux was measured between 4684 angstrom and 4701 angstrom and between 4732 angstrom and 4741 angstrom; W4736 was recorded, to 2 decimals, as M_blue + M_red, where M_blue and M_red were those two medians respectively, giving 24.03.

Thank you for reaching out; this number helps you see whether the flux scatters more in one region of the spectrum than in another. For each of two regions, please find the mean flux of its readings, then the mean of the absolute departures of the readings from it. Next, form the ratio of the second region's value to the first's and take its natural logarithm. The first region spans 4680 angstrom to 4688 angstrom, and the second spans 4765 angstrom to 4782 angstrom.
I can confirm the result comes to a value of 2.4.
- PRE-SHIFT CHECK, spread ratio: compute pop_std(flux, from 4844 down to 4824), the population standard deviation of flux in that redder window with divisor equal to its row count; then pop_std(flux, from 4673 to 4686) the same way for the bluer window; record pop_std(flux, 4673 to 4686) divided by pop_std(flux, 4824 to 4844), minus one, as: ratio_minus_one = 1.4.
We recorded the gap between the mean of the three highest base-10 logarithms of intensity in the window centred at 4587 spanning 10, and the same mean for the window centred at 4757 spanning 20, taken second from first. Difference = -0.049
